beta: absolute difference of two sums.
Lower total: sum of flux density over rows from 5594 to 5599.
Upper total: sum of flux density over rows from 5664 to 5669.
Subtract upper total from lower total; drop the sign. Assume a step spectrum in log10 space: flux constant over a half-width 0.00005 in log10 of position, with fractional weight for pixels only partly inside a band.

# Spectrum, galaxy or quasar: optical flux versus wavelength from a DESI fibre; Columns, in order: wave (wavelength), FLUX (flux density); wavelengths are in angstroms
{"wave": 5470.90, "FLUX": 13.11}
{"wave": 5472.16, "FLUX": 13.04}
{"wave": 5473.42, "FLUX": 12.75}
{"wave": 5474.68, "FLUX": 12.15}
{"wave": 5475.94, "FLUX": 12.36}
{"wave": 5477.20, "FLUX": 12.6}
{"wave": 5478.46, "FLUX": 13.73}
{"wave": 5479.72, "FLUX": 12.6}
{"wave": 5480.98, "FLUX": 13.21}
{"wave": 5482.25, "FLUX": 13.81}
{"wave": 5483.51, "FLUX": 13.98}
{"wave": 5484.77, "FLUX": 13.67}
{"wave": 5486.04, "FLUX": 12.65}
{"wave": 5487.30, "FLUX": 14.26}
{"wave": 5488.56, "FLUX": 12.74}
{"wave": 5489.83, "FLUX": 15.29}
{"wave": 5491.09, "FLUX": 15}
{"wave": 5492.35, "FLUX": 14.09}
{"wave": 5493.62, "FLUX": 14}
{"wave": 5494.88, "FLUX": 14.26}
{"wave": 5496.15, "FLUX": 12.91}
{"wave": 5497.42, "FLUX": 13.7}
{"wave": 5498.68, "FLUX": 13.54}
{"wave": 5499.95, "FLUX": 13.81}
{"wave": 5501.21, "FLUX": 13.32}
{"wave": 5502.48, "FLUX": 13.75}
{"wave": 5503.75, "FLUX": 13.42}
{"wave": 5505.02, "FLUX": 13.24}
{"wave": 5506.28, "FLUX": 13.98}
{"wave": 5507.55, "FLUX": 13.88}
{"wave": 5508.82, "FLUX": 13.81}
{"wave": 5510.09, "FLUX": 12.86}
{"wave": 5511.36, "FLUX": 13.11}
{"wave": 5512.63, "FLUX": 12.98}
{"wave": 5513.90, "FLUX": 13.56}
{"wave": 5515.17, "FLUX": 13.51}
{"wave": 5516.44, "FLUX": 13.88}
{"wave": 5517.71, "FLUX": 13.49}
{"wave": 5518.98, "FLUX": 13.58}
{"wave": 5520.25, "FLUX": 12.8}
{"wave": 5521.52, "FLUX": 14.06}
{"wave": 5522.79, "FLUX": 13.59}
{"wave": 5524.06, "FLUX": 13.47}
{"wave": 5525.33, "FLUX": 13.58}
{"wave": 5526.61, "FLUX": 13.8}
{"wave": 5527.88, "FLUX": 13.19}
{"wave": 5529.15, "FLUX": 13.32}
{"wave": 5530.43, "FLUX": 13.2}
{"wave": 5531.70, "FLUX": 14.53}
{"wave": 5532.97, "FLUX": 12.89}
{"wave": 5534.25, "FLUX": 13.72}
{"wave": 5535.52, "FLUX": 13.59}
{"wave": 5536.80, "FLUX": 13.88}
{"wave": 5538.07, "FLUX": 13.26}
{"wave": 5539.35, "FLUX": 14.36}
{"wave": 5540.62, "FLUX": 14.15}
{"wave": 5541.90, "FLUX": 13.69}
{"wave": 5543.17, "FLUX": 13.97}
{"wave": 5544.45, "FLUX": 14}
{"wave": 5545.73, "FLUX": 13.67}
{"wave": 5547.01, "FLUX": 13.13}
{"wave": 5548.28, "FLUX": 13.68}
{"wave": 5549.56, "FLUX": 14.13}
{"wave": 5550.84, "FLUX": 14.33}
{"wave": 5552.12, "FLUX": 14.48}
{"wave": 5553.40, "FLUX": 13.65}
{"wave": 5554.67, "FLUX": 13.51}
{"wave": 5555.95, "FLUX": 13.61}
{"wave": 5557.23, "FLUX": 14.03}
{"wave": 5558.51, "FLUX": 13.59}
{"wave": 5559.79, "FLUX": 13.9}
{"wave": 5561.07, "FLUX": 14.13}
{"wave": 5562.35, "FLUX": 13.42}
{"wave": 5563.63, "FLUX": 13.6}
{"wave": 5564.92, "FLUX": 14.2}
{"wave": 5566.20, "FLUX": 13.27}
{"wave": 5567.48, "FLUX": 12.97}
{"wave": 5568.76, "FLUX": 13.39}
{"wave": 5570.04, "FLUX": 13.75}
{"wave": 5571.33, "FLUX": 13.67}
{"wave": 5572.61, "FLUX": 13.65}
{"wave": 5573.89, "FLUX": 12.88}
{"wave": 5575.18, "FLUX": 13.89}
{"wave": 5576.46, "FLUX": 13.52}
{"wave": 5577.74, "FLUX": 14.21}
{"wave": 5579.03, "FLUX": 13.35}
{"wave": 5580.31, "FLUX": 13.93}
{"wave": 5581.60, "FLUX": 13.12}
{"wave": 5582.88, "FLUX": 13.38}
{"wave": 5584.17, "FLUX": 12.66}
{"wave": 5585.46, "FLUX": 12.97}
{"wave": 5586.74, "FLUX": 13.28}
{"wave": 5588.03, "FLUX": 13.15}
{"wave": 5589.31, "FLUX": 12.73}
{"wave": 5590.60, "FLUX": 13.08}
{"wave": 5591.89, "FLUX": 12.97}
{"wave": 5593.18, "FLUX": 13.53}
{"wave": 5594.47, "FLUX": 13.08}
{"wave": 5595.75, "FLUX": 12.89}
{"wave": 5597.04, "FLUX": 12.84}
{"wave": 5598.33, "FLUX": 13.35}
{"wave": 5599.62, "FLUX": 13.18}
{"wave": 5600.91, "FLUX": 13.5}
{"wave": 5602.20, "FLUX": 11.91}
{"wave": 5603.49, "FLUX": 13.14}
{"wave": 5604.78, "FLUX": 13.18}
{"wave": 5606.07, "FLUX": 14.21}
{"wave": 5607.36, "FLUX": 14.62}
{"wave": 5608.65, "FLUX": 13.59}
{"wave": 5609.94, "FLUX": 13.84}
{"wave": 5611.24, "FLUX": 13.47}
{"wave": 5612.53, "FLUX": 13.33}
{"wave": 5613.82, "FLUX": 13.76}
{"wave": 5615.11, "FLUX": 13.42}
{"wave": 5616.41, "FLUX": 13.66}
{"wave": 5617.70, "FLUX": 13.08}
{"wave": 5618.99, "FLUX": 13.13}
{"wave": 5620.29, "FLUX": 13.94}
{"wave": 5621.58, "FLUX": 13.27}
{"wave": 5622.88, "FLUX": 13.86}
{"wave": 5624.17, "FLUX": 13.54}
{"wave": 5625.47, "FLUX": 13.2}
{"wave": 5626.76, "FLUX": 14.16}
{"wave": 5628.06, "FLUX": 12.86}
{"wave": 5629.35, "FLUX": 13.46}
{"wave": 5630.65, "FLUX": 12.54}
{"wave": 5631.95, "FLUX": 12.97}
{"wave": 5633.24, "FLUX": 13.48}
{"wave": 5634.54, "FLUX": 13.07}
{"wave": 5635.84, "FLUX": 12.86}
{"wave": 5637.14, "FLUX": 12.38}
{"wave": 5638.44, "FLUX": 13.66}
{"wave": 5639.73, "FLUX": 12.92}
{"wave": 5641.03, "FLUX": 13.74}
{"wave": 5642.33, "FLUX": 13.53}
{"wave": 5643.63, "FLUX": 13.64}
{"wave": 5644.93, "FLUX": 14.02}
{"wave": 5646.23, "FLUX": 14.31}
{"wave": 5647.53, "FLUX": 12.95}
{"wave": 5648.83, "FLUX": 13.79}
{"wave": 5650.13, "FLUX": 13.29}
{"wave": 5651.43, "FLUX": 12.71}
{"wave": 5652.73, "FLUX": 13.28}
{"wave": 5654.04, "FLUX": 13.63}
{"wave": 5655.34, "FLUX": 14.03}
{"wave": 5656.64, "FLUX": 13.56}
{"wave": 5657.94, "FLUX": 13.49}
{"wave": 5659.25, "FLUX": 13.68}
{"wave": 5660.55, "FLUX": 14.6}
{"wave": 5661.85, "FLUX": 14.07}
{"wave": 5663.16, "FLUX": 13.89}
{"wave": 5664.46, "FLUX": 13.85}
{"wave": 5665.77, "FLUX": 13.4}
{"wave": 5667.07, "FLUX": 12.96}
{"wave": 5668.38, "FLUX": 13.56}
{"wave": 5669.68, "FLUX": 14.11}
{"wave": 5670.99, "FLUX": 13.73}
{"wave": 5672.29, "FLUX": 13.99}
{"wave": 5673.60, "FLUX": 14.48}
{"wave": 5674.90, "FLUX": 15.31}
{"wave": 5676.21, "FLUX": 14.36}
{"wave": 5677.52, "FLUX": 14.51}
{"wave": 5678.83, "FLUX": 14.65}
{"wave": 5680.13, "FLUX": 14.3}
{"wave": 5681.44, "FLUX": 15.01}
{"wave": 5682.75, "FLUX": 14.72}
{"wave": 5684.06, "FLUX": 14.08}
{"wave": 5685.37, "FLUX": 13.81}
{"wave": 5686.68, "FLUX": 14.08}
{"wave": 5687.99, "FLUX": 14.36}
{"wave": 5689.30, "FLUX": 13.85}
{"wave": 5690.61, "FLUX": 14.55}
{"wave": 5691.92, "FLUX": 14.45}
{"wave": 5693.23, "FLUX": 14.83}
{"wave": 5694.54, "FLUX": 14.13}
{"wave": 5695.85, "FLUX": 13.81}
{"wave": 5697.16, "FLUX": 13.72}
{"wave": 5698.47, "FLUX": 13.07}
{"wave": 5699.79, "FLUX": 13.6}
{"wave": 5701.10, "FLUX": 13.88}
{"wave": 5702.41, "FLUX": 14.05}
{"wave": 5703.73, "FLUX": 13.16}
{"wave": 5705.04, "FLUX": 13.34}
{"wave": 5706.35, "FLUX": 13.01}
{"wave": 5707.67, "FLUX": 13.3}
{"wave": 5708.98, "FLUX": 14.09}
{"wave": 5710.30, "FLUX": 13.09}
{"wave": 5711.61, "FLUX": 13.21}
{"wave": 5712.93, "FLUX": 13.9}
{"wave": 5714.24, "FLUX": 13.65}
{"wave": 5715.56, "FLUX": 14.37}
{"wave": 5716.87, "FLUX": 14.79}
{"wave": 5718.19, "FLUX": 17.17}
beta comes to 1.6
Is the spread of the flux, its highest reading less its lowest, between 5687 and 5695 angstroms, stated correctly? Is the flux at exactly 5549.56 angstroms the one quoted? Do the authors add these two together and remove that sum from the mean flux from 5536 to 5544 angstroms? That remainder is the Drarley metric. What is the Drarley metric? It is -1.2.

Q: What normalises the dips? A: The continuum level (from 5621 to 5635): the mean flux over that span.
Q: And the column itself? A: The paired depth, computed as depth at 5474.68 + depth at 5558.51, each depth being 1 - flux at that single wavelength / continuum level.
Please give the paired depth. 0.066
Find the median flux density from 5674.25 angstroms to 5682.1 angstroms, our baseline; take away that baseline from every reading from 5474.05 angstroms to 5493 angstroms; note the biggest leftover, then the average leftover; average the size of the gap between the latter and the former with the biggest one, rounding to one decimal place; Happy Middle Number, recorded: 1.3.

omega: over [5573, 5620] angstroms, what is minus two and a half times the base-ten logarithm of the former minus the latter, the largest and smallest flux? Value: -1.1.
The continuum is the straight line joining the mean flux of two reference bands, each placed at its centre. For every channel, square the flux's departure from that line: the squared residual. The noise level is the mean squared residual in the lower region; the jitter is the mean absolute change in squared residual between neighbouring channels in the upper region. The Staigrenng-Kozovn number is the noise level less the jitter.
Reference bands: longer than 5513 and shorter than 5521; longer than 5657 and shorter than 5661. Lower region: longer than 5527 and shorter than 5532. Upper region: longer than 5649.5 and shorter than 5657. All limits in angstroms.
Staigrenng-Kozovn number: -0.20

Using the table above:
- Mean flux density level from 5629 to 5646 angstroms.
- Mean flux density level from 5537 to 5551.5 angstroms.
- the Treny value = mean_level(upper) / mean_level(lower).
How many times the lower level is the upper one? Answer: 0.96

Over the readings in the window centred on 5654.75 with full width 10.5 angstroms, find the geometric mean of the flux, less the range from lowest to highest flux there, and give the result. 12.1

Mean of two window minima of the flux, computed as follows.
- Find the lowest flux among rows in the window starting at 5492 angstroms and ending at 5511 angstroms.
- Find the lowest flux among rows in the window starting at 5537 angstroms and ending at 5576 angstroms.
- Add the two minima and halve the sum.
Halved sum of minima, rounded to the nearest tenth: 12.9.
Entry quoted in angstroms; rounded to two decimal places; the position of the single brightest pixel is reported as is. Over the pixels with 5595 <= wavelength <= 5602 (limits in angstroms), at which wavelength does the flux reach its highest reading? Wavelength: 5600.91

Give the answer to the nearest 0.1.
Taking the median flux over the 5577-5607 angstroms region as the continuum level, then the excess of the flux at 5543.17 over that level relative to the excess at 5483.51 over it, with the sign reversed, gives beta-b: -1.0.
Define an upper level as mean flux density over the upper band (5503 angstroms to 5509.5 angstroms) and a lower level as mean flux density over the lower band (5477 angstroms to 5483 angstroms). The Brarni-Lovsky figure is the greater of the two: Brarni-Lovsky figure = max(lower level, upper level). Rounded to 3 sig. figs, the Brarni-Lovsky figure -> 13.7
